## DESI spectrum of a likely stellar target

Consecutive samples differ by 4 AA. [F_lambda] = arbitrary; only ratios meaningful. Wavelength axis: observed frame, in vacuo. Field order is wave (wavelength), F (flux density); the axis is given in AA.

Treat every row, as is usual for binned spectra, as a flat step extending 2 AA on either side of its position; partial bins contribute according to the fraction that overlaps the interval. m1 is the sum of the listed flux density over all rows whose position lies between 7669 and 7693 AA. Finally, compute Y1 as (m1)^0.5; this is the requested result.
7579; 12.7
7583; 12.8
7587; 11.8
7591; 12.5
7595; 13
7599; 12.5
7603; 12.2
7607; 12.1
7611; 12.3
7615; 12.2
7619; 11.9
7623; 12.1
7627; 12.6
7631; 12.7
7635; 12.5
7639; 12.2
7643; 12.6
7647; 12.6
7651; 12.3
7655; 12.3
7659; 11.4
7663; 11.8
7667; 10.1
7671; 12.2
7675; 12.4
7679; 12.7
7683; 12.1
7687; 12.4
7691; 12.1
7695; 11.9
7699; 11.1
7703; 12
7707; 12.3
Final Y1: 8.60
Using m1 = 73.9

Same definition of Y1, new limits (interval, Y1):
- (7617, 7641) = 8.60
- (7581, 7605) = 8.65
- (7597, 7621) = 8.56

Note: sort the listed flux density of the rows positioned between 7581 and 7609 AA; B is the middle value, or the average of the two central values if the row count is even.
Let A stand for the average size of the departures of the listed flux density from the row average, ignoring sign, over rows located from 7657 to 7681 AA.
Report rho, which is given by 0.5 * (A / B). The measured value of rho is 0.027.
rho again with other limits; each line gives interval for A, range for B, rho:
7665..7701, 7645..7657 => 0.023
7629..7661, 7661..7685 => 0.011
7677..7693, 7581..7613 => 0.009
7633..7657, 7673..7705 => 0.006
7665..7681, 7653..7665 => 0.037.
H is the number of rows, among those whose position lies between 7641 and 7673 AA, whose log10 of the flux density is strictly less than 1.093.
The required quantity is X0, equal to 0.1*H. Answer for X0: 0.600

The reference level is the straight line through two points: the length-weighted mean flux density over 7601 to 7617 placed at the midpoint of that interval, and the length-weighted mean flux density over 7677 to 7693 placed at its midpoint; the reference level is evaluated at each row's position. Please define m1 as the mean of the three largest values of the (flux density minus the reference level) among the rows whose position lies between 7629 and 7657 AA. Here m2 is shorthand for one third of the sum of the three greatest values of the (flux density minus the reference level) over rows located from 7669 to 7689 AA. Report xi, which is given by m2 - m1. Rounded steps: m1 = 0.382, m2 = 0.18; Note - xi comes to -0.20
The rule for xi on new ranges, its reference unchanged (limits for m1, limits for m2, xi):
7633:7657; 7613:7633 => -0.04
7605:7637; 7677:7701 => -0.29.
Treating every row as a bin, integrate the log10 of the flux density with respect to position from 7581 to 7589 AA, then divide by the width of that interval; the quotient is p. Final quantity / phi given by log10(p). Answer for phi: 0.0372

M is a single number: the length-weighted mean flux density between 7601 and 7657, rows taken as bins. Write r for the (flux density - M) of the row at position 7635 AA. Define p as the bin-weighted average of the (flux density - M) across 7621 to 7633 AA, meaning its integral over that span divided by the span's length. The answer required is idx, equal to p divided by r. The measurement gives 0.8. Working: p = 0.14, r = 0.17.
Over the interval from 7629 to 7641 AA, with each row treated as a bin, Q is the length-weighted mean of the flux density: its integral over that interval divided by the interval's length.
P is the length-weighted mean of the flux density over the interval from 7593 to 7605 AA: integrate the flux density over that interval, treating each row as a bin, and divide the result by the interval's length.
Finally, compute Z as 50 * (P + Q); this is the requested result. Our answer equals 1252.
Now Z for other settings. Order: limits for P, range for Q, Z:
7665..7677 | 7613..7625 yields 1182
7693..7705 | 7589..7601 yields 1217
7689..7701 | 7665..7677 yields 1163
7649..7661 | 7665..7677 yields 1178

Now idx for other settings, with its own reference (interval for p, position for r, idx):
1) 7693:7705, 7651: 23.2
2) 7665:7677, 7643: -2.8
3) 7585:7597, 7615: -0.8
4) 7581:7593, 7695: -0.1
